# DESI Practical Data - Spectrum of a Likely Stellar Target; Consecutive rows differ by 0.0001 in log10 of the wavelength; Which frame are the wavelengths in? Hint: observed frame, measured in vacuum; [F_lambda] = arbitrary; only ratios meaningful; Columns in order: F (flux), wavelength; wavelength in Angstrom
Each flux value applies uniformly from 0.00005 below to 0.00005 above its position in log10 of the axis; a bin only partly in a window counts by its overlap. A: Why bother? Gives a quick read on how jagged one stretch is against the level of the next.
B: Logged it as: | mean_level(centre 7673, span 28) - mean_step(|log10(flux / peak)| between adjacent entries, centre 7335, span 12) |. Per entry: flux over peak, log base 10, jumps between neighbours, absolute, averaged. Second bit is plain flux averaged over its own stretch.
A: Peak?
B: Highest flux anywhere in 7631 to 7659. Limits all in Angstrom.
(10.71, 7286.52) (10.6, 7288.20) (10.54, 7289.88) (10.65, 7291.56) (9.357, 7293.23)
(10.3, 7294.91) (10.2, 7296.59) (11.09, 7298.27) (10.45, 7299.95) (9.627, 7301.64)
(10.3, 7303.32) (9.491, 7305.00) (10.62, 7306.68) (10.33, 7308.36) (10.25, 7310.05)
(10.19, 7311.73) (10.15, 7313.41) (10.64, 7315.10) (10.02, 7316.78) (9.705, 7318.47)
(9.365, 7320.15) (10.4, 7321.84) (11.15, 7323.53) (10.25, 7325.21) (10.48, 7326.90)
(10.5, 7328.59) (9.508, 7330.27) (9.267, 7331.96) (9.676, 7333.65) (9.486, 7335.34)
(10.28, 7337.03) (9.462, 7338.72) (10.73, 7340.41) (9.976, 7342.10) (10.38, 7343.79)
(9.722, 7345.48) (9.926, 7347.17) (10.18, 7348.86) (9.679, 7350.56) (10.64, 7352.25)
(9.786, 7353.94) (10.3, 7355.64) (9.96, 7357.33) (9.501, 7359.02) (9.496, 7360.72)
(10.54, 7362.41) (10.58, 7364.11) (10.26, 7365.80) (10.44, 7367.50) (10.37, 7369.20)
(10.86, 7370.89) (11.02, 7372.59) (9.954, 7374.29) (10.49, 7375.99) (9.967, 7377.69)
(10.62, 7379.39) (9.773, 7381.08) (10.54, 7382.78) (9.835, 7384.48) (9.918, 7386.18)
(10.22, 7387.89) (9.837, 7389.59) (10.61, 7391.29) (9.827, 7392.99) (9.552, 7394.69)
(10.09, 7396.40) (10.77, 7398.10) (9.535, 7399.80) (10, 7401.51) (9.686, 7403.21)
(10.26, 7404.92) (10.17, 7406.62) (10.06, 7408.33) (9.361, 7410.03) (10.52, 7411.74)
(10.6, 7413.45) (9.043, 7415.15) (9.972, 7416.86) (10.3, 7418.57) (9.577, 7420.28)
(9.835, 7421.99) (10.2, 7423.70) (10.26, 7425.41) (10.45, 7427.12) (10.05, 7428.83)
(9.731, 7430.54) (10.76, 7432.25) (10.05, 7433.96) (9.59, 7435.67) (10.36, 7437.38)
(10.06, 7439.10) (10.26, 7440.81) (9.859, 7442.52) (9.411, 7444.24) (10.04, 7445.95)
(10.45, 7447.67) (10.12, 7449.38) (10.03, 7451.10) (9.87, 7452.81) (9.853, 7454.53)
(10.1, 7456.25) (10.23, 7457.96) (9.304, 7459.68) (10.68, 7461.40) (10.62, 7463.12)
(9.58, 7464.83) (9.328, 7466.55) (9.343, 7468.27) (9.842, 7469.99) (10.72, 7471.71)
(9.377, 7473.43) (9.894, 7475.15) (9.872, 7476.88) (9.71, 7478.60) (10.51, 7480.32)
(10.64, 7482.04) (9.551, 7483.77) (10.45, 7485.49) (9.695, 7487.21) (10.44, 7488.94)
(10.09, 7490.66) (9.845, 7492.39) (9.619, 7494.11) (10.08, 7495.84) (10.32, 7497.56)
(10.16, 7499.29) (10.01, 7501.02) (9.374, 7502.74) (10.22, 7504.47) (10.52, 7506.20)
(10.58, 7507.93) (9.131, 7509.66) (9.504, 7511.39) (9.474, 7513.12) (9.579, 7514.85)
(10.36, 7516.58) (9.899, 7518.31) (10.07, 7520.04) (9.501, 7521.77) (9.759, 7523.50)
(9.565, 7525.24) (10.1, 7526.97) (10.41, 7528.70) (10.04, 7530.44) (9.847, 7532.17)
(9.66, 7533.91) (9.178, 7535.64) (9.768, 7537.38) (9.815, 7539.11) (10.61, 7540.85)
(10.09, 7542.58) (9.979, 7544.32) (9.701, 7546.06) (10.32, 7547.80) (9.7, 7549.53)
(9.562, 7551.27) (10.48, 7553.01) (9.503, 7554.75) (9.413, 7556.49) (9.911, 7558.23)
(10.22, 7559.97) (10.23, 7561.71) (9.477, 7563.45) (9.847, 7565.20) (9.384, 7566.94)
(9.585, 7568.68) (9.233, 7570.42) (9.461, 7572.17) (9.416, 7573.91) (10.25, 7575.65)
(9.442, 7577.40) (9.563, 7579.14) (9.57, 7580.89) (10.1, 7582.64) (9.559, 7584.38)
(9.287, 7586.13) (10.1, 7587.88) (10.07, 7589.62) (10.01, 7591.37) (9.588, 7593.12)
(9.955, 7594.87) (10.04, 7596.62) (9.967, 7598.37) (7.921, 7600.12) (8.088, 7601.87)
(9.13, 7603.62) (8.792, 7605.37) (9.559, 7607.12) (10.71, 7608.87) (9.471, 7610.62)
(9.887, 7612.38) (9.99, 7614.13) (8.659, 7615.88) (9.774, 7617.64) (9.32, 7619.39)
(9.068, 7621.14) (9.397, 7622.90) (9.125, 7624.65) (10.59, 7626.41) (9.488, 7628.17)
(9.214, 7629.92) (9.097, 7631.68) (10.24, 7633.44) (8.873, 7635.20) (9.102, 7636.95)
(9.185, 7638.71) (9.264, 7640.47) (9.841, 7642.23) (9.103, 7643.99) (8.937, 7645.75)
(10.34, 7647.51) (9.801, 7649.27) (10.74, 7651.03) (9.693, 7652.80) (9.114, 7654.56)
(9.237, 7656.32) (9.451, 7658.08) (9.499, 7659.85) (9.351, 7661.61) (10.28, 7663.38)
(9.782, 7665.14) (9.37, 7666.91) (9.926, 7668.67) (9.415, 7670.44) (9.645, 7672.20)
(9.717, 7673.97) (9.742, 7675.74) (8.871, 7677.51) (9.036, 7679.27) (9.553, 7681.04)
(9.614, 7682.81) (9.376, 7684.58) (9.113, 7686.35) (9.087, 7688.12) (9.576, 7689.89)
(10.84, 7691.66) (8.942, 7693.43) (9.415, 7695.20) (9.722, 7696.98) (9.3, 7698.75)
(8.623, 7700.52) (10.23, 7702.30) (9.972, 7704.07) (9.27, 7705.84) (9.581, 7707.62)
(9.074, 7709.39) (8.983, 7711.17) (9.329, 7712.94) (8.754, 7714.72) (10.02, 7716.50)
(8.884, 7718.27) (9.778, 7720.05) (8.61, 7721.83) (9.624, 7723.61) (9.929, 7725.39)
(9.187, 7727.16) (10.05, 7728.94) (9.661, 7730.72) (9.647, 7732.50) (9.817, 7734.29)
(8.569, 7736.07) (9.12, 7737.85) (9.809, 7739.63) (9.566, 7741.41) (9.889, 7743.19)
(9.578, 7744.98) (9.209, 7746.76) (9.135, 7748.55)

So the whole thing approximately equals 9.5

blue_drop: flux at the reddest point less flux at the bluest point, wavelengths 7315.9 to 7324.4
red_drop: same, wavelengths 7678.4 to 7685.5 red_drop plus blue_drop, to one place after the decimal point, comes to 1.5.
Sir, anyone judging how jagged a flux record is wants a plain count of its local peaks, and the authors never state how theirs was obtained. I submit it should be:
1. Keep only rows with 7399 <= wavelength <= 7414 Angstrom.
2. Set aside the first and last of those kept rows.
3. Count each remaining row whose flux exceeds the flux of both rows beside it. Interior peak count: 2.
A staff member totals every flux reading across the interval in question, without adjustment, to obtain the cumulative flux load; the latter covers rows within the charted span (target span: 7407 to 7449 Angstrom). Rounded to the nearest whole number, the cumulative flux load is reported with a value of 241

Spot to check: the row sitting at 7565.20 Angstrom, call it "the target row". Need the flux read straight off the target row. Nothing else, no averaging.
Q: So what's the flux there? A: 9.847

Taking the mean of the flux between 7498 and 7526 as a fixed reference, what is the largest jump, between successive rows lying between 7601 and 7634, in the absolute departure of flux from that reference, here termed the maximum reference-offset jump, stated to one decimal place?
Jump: 1.1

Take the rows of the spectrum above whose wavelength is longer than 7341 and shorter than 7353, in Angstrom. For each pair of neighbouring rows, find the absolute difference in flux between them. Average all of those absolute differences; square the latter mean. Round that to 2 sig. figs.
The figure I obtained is 0.25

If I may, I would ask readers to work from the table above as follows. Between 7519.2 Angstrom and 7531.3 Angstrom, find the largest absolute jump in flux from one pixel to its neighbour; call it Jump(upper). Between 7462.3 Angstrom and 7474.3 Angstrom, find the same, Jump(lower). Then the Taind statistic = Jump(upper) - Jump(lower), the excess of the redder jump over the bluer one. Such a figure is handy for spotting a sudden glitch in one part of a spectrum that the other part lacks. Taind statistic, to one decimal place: -0.8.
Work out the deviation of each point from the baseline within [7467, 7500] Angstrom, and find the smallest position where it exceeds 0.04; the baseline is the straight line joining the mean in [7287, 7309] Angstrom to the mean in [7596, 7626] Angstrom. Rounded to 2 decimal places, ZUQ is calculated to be 7469.99 Angstrom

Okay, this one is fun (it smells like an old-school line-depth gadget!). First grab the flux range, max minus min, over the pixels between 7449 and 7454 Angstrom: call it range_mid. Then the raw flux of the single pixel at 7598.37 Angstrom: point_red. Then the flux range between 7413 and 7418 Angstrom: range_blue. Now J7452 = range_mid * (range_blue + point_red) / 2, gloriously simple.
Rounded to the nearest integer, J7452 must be 1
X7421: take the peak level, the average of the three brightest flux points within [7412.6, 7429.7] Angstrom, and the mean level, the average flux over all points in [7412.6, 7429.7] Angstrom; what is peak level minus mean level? 0.42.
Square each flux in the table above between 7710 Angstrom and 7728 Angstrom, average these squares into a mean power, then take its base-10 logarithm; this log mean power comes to 1.94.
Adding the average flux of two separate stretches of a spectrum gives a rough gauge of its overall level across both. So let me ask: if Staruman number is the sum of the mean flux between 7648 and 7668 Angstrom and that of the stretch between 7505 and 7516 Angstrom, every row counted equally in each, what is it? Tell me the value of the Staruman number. 19.5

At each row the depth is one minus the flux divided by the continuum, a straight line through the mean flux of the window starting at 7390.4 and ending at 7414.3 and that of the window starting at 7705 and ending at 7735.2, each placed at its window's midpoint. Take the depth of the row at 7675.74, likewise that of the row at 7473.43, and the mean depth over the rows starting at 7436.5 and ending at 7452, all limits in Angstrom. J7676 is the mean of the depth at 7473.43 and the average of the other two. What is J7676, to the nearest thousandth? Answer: 0.020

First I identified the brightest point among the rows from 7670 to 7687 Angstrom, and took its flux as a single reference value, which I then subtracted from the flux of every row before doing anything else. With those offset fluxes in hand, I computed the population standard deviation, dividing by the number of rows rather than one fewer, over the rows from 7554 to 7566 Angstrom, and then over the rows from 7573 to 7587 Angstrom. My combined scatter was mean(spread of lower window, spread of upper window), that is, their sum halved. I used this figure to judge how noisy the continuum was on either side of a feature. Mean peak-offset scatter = 0.32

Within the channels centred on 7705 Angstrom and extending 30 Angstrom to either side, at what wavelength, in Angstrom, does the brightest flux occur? 7691.66 Angstrom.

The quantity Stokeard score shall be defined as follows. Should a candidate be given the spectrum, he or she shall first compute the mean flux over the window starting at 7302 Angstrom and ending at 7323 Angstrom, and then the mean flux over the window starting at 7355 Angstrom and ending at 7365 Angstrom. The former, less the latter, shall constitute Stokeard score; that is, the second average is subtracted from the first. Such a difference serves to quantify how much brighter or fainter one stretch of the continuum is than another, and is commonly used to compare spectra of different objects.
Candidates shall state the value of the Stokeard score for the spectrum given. 0.06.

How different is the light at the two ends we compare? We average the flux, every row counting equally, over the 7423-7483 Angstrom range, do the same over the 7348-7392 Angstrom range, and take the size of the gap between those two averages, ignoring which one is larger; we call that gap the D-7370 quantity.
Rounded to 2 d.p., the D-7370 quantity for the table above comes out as 0.17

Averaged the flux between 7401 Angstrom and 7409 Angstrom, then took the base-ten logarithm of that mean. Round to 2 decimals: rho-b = 1.00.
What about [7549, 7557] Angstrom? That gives 0.99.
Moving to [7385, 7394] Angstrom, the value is 1.00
